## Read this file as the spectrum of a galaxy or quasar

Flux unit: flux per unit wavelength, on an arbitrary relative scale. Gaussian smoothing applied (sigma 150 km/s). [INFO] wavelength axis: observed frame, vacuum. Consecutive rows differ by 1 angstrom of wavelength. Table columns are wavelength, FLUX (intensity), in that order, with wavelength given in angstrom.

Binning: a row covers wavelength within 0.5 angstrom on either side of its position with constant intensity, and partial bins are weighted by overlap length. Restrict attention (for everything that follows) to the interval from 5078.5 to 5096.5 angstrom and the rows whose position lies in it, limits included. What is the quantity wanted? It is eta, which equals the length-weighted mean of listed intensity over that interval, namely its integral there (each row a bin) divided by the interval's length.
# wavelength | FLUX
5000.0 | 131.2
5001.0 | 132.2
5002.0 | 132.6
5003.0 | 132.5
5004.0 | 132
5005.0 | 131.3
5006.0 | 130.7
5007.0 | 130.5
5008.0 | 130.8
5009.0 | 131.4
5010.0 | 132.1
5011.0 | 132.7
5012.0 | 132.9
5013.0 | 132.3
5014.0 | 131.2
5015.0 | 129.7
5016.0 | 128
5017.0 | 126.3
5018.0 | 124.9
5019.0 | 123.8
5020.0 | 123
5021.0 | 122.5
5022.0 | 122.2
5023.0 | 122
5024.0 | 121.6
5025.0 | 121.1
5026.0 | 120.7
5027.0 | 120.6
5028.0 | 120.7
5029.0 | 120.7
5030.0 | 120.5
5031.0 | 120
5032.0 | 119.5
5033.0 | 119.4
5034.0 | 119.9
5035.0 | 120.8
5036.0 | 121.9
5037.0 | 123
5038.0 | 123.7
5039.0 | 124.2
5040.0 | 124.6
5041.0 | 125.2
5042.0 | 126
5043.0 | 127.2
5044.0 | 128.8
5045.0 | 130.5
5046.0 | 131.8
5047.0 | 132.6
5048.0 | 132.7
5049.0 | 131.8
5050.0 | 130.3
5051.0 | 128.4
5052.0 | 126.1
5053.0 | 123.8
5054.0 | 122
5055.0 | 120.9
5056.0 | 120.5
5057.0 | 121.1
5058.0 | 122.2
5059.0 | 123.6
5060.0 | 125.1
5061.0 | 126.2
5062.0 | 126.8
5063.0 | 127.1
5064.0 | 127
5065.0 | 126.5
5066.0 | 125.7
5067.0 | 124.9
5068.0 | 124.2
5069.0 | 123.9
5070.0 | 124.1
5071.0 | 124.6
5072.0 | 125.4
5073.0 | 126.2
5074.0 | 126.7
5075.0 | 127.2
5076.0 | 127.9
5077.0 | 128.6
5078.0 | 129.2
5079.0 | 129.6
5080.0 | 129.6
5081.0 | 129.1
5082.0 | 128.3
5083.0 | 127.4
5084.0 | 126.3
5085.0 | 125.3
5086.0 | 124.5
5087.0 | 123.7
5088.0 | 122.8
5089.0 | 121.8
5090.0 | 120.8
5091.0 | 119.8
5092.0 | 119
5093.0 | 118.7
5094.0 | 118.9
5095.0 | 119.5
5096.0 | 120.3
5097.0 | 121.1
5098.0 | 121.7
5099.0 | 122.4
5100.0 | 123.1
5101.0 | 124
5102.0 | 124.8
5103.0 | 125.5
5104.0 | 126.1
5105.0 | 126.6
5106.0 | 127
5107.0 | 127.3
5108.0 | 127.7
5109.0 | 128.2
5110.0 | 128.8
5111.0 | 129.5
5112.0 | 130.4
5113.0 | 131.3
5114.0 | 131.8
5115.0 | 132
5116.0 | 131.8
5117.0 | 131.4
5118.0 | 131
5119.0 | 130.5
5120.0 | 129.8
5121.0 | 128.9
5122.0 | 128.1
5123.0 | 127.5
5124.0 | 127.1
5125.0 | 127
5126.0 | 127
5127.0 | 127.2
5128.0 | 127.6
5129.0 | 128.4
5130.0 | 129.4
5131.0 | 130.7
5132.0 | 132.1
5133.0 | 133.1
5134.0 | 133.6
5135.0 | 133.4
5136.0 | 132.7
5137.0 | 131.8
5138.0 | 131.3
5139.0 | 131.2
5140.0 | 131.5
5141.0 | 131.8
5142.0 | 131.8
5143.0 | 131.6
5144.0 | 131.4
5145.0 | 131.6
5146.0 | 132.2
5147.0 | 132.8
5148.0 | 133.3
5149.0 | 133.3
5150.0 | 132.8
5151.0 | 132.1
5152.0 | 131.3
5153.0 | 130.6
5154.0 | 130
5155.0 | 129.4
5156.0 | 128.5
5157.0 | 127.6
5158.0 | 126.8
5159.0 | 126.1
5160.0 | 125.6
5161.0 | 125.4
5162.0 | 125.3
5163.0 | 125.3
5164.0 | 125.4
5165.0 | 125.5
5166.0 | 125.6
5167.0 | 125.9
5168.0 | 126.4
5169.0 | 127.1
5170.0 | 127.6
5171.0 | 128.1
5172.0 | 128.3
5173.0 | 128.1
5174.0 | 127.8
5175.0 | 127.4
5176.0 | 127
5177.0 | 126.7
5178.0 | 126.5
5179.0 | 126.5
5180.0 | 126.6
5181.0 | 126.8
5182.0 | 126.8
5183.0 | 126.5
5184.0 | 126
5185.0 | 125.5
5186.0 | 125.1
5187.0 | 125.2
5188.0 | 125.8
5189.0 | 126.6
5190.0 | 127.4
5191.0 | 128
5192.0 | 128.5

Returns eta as 124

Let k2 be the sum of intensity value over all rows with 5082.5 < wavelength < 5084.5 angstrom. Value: 254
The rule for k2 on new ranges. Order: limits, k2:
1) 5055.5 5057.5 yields 242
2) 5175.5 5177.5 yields 254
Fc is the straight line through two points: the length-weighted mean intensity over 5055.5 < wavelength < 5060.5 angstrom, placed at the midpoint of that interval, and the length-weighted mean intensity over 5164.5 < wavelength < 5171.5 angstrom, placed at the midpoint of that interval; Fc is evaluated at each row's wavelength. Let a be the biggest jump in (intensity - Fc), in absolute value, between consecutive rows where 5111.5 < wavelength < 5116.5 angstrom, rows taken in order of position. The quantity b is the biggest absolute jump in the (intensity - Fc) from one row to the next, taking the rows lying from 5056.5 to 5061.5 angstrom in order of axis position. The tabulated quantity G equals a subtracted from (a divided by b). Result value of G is -0.27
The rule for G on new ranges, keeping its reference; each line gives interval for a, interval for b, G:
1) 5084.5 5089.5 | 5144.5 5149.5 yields 0.81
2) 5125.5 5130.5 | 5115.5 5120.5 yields 0.34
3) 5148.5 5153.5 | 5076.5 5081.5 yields 0.65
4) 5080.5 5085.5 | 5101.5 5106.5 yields 0.58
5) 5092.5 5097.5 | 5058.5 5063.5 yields -0.24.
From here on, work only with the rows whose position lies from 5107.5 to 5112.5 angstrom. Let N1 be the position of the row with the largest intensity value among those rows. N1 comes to 5112.0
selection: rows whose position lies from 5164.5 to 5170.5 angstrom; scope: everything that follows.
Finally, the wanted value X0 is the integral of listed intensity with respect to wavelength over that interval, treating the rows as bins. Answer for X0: 758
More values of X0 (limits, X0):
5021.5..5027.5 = 728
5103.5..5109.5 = 763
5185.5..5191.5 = 758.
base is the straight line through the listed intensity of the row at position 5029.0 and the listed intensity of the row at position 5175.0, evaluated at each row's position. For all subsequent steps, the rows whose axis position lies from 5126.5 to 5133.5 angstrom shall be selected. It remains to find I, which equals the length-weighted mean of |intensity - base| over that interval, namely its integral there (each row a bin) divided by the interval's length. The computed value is 4.5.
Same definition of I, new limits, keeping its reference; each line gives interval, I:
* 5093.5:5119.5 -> 3.9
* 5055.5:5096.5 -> 3.4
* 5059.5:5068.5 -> 3.6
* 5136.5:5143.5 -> 5.8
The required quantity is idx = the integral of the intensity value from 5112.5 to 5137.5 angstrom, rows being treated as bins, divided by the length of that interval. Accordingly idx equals 130.2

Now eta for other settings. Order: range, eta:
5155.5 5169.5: 126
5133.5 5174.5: 129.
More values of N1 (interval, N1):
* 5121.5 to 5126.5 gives 5122.0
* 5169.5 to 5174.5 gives 5172.0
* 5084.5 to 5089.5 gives 5085.0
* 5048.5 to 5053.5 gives 5049.0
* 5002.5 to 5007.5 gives 5003.0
